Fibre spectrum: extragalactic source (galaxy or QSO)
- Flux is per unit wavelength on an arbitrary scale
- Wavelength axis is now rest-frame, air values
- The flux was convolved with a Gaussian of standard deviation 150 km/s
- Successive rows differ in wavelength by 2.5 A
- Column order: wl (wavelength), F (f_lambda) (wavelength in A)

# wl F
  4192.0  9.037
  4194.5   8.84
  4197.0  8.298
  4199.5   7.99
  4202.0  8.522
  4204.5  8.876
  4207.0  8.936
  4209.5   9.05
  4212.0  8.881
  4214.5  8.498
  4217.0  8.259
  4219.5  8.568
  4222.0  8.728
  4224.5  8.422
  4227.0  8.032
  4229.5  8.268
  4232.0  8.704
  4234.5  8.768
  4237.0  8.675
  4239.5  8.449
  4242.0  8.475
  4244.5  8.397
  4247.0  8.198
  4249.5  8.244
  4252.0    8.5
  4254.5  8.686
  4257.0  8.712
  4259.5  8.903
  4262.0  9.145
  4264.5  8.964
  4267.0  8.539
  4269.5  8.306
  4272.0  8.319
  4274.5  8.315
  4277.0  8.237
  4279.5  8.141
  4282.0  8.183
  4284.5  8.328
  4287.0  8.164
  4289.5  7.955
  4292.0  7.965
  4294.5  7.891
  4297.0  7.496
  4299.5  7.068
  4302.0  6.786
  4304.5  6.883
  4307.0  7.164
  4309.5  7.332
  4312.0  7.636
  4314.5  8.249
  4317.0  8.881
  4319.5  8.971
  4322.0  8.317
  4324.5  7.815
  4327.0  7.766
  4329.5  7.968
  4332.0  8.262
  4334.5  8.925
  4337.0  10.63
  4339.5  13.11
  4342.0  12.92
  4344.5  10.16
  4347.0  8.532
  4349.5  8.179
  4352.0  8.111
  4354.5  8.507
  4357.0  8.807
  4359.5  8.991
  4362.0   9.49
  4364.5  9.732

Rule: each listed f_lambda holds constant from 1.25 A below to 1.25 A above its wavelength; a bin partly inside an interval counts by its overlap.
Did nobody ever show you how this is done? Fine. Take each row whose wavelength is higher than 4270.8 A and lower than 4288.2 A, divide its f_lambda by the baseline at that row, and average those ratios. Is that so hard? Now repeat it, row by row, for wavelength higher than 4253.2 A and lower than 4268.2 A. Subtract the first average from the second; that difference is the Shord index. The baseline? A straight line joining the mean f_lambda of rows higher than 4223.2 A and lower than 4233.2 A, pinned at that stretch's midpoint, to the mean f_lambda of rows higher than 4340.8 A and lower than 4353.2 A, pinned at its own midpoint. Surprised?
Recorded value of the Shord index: 0.088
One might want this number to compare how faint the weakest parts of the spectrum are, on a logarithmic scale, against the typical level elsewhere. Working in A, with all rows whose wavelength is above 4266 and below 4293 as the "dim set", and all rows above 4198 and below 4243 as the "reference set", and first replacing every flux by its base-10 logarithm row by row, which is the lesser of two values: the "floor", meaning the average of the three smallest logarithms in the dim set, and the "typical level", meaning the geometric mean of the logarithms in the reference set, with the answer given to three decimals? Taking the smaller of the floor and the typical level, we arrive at 0.904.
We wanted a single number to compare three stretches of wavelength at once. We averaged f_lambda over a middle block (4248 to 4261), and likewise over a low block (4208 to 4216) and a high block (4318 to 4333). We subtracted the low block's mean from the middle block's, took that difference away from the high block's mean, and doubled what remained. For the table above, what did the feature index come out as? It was 16.8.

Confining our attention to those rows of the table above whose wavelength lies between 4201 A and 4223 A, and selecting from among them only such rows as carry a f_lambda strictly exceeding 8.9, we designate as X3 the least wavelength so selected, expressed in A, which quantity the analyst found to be 4207.0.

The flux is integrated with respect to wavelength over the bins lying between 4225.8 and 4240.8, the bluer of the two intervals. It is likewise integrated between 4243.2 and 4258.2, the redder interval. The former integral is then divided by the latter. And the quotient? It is 1.00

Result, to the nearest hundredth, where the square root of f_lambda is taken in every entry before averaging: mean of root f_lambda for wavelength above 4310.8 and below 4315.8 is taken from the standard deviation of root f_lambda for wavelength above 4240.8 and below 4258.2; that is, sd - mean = -2.79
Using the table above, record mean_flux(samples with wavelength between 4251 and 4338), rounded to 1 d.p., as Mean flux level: 8.2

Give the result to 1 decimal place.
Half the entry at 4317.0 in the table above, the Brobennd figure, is 4.4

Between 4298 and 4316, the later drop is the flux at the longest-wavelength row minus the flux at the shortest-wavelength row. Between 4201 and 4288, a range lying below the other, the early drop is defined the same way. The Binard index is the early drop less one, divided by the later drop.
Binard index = -1.1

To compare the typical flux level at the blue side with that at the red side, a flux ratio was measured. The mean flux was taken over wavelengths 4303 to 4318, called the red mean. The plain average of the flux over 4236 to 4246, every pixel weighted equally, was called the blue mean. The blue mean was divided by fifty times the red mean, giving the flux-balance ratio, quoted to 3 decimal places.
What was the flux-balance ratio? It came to 0.022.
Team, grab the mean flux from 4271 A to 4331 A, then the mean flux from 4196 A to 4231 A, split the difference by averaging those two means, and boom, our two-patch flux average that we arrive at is 8.2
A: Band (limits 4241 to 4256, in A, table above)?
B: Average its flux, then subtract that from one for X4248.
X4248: -7.42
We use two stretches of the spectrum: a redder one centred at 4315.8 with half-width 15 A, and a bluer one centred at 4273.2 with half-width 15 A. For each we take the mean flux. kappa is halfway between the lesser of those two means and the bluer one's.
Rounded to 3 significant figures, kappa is 8.14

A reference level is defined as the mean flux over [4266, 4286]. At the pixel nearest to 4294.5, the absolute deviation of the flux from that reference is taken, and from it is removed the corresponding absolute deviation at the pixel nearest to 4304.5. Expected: -1.0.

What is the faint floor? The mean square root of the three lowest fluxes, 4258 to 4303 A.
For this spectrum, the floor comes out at 2.67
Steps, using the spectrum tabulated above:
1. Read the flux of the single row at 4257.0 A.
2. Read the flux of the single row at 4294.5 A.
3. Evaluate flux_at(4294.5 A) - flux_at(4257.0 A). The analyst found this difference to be -0.8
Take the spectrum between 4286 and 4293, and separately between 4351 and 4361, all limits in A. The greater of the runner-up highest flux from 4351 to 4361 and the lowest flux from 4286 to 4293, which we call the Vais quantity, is 8.8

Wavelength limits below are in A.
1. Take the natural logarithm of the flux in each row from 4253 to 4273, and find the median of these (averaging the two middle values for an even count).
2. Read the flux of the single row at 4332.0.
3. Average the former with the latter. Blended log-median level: 5.21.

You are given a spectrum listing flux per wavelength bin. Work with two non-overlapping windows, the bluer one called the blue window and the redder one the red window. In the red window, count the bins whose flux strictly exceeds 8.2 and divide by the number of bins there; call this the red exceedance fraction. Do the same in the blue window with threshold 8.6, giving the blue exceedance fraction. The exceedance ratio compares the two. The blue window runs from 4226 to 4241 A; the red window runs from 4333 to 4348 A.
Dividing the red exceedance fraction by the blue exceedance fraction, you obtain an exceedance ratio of 2.0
